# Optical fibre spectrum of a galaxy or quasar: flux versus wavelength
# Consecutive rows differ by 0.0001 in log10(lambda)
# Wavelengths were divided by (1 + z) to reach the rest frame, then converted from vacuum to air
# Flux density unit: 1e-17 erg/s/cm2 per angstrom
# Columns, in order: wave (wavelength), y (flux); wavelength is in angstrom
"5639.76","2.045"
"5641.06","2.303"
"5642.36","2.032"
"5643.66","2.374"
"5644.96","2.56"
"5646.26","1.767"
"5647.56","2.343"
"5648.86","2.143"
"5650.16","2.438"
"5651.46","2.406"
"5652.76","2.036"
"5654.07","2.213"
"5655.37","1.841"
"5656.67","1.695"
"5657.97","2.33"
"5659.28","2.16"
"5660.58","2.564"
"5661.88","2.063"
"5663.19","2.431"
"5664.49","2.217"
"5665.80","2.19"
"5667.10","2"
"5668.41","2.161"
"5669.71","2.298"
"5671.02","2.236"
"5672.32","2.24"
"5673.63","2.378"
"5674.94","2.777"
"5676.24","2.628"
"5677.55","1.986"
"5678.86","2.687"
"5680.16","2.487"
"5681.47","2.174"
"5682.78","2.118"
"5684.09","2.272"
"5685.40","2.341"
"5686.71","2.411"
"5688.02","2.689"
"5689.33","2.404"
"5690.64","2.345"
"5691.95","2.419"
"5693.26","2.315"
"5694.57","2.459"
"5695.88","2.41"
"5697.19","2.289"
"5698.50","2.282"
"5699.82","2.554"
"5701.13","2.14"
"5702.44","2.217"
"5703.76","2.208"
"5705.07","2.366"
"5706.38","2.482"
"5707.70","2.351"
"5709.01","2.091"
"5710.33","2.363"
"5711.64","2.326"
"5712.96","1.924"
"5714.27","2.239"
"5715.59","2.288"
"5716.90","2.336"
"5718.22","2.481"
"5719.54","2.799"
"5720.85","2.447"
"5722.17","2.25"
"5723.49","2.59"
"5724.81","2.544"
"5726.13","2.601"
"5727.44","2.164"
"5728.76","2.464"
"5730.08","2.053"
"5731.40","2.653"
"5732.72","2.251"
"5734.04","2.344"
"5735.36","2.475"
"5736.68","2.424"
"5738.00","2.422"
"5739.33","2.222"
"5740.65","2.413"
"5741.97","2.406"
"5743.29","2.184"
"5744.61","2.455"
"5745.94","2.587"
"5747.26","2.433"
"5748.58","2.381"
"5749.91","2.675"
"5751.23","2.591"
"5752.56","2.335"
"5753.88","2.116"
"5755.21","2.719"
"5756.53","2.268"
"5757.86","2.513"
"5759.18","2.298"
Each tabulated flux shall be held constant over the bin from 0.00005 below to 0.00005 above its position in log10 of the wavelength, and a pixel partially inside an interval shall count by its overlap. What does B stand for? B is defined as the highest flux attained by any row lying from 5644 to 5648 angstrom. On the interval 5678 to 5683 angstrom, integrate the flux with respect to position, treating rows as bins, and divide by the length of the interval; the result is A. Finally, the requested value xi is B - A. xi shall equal 0.19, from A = 2.37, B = 2.56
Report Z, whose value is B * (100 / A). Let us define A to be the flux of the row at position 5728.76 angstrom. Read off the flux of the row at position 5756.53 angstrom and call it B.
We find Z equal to 92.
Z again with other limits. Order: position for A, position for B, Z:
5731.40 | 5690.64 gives 88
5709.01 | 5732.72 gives 108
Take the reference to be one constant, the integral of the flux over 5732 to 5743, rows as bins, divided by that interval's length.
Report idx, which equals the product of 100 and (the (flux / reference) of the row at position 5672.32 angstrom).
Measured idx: 95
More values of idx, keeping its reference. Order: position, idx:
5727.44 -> 92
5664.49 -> 94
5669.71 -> 97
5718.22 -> 105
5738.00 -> 102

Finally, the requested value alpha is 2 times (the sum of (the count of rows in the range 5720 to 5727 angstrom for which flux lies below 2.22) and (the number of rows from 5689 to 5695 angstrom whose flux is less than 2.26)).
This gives 0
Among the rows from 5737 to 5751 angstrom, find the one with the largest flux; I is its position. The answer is 5749.91 angstrom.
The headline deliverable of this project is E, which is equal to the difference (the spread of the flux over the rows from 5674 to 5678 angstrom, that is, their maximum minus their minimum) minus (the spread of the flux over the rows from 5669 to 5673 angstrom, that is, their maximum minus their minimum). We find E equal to 0.73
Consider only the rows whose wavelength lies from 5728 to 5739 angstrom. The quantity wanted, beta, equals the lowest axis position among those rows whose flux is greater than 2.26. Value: 5728.76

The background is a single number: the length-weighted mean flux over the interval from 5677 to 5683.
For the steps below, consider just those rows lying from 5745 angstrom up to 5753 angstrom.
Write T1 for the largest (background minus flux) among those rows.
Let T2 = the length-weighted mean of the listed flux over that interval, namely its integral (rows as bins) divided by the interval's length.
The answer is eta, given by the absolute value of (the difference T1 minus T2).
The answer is 2.53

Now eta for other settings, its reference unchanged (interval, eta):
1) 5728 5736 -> 2.11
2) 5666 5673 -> 1.88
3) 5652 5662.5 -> 1.50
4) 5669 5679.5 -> 2.08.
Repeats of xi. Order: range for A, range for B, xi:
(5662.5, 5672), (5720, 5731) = 0.38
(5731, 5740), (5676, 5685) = 0.30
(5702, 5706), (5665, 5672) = 0.02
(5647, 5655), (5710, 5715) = 0.12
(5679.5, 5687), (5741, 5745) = 0.16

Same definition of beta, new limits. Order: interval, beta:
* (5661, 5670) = 5663.19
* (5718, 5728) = 5718.22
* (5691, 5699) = 5691.95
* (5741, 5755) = 5741.97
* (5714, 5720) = 5715.59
